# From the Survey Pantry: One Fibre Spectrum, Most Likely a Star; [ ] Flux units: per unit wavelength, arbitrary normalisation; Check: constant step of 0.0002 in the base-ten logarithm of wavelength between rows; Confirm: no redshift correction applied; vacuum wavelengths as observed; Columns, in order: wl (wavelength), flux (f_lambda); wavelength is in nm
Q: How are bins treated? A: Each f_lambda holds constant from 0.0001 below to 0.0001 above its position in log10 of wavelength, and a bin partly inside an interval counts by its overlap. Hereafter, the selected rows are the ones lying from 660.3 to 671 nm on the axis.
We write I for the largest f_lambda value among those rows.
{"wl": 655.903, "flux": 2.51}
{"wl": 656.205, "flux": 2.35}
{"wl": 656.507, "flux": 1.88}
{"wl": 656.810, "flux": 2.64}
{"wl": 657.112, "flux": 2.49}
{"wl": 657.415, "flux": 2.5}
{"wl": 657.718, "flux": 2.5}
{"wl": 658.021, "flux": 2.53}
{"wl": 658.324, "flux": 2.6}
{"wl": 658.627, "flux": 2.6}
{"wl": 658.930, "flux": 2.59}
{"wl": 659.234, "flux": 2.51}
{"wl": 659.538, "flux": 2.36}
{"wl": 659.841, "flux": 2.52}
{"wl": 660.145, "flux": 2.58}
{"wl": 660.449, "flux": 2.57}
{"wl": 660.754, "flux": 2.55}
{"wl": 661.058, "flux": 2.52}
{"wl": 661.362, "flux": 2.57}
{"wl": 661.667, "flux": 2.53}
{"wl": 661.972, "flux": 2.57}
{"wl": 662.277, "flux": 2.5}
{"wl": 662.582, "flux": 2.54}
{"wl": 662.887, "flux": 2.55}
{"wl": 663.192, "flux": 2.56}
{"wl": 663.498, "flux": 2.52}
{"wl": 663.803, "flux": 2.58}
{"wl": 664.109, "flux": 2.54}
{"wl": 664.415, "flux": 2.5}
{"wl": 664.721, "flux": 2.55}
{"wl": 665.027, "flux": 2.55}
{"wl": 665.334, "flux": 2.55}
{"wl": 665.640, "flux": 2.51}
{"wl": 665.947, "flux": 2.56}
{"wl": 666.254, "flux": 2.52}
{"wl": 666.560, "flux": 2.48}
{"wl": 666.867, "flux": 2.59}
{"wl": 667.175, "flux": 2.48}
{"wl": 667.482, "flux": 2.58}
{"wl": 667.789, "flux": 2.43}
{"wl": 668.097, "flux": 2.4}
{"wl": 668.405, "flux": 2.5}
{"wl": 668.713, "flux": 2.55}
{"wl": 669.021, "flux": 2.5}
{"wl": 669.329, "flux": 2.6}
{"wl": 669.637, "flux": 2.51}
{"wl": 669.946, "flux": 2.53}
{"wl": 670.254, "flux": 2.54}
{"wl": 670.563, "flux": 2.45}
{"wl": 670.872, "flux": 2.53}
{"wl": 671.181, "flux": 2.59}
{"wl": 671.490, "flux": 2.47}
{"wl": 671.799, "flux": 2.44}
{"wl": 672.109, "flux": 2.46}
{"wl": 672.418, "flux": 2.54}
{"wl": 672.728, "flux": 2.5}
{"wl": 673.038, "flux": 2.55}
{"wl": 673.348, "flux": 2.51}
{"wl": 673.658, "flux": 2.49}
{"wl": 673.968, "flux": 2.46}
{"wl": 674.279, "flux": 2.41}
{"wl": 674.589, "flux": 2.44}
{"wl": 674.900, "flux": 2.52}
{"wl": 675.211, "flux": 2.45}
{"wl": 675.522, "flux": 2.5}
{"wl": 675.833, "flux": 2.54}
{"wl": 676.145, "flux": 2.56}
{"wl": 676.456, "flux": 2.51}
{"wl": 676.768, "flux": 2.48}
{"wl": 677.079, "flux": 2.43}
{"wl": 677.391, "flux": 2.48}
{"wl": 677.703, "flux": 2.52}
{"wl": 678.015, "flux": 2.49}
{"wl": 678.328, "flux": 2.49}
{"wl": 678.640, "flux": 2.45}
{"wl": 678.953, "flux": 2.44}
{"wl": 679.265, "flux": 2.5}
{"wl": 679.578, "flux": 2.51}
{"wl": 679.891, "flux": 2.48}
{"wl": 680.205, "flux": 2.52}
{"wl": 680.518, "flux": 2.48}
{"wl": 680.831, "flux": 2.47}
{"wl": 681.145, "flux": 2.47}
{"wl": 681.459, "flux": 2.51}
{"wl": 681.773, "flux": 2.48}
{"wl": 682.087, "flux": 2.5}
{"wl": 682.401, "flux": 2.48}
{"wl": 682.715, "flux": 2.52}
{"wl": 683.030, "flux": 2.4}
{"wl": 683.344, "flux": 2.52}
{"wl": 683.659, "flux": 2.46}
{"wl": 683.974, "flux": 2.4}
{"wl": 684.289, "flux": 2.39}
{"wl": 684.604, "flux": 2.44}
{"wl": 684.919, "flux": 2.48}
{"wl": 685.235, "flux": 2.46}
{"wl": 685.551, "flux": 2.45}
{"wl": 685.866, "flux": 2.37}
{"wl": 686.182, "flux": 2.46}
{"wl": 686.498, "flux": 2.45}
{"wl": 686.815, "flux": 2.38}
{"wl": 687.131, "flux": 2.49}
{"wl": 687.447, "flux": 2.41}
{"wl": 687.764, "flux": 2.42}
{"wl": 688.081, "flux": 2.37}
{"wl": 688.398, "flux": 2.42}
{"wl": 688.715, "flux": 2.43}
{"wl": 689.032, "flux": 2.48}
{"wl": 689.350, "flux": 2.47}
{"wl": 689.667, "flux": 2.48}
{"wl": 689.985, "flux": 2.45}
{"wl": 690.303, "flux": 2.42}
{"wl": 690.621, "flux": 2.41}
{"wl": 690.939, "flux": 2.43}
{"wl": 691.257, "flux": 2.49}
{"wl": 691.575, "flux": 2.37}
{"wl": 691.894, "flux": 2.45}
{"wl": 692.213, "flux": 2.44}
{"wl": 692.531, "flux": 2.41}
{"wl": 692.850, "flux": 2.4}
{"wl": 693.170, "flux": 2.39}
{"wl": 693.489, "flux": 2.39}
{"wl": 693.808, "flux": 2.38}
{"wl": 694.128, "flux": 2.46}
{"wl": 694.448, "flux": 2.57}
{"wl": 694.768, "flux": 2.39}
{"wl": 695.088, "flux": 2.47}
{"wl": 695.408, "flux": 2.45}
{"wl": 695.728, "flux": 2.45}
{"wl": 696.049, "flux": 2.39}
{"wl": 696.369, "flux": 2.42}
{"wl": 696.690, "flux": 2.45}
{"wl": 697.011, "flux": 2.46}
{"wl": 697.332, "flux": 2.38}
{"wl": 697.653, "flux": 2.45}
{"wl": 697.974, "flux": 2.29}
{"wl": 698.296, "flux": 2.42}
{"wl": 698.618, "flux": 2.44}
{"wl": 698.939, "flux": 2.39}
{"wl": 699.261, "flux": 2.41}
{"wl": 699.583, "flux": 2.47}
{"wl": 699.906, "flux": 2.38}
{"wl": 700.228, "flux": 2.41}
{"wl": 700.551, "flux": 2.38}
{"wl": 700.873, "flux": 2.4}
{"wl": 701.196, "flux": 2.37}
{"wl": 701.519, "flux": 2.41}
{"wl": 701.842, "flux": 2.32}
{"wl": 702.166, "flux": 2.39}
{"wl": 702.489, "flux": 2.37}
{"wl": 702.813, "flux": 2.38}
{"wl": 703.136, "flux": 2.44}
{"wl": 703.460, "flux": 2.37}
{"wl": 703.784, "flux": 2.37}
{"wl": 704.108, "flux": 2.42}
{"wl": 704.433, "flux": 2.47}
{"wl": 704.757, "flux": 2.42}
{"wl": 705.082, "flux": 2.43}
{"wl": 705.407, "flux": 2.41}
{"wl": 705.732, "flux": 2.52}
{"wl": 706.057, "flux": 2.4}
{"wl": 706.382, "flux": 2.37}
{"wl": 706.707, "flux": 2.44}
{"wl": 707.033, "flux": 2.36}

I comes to 2.6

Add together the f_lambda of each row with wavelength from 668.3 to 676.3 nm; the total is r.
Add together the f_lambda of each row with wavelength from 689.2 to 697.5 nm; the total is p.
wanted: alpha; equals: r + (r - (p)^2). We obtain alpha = -3873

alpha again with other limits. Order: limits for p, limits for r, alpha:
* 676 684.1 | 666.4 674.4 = -4037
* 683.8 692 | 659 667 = -3871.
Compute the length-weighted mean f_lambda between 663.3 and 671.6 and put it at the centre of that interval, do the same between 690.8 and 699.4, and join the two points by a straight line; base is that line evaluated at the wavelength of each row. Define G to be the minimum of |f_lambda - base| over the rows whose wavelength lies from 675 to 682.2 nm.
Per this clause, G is 0.0016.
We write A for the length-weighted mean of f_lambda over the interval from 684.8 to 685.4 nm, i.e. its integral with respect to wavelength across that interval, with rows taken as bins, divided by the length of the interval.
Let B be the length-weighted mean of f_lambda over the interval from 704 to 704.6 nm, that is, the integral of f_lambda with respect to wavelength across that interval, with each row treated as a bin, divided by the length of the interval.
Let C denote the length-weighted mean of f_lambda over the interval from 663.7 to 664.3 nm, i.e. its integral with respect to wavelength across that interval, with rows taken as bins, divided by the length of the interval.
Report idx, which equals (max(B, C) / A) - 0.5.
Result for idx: 0.536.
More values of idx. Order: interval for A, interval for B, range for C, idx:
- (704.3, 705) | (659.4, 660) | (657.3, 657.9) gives 0.524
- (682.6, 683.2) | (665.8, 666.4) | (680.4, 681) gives 0.533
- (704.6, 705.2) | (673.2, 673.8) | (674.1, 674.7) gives 0.532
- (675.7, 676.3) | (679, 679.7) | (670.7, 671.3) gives 0.503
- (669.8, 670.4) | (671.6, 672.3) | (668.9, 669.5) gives 0.506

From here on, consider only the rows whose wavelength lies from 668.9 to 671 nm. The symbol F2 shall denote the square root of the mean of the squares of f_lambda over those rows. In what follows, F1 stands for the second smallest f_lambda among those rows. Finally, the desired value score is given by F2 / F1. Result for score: 1.01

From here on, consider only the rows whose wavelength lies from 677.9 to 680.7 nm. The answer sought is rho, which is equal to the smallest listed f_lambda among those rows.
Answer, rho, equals 2.44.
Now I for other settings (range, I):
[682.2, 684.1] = 2.52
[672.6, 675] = 2.55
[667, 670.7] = 2.6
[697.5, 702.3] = 2.47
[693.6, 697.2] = 2.57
